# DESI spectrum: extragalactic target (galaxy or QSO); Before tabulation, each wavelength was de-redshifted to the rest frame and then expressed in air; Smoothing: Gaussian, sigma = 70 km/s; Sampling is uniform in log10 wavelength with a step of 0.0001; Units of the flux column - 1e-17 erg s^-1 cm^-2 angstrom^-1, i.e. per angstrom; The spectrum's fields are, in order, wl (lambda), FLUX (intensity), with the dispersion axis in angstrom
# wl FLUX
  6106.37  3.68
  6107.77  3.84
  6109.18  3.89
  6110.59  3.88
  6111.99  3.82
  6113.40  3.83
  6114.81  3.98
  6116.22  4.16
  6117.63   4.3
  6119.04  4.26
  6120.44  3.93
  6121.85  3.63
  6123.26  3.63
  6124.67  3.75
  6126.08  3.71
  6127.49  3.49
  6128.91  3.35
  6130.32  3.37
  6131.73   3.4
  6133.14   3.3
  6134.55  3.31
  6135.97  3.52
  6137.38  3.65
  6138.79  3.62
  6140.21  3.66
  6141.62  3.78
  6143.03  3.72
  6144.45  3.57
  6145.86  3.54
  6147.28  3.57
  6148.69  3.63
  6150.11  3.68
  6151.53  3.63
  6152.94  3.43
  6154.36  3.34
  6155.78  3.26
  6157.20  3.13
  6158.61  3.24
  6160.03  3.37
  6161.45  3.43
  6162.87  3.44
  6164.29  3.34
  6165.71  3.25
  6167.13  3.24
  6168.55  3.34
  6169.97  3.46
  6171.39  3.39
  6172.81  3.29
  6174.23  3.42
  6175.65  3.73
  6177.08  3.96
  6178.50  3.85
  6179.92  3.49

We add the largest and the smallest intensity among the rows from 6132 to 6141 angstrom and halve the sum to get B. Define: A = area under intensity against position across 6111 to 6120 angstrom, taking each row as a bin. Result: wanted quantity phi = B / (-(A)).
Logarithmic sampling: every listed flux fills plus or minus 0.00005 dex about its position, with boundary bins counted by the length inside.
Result -0.10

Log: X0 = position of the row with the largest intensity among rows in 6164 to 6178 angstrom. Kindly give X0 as 6177.08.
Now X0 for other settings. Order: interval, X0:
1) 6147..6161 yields 6150.11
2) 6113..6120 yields 6117.63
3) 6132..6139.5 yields 6137.38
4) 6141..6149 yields 6141.62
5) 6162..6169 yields 6162.87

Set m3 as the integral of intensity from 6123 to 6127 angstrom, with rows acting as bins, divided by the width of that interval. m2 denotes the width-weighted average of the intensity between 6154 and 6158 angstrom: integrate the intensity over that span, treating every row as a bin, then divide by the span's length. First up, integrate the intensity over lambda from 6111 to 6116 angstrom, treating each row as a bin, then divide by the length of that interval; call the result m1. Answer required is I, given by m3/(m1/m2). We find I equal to 3.06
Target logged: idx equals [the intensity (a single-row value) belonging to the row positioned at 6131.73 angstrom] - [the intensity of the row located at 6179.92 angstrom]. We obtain -0.09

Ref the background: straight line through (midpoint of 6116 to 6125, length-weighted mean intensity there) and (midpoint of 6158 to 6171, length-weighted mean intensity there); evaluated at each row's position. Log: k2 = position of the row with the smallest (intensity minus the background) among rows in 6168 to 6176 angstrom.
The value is 6168.55 angstrom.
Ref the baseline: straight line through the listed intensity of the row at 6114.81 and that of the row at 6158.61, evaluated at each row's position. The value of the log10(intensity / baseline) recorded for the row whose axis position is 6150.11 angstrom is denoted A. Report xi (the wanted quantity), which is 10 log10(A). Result -14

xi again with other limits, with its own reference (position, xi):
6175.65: -10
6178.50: -9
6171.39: -13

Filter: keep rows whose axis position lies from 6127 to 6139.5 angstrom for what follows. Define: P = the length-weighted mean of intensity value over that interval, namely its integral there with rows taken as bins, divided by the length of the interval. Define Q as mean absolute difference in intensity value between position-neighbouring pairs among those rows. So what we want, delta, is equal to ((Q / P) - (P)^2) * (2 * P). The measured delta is -81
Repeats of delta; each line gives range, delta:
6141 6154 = -94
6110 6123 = -125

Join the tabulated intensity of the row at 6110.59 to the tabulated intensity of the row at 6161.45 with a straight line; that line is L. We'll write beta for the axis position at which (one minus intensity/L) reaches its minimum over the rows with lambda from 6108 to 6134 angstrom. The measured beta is 6117.63 angstrom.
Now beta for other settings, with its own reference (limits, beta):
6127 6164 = 6141.62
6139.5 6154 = 6141.62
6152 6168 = 6162.87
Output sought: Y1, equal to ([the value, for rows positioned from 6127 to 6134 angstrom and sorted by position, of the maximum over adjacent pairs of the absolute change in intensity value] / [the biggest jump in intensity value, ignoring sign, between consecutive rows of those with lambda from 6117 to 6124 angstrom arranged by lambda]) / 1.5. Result 0.28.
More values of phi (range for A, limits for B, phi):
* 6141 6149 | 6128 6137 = -0.12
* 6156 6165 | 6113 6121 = -0.14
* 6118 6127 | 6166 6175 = -0.10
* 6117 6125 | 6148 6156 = -0.11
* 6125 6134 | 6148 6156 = -0.11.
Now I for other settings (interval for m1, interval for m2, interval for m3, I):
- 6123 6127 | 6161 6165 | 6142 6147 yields 3.33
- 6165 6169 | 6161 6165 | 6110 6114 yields 4.00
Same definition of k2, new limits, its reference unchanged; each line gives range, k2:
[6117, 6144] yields 6128.91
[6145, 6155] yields 6154.36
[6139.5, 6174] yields 6157.20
